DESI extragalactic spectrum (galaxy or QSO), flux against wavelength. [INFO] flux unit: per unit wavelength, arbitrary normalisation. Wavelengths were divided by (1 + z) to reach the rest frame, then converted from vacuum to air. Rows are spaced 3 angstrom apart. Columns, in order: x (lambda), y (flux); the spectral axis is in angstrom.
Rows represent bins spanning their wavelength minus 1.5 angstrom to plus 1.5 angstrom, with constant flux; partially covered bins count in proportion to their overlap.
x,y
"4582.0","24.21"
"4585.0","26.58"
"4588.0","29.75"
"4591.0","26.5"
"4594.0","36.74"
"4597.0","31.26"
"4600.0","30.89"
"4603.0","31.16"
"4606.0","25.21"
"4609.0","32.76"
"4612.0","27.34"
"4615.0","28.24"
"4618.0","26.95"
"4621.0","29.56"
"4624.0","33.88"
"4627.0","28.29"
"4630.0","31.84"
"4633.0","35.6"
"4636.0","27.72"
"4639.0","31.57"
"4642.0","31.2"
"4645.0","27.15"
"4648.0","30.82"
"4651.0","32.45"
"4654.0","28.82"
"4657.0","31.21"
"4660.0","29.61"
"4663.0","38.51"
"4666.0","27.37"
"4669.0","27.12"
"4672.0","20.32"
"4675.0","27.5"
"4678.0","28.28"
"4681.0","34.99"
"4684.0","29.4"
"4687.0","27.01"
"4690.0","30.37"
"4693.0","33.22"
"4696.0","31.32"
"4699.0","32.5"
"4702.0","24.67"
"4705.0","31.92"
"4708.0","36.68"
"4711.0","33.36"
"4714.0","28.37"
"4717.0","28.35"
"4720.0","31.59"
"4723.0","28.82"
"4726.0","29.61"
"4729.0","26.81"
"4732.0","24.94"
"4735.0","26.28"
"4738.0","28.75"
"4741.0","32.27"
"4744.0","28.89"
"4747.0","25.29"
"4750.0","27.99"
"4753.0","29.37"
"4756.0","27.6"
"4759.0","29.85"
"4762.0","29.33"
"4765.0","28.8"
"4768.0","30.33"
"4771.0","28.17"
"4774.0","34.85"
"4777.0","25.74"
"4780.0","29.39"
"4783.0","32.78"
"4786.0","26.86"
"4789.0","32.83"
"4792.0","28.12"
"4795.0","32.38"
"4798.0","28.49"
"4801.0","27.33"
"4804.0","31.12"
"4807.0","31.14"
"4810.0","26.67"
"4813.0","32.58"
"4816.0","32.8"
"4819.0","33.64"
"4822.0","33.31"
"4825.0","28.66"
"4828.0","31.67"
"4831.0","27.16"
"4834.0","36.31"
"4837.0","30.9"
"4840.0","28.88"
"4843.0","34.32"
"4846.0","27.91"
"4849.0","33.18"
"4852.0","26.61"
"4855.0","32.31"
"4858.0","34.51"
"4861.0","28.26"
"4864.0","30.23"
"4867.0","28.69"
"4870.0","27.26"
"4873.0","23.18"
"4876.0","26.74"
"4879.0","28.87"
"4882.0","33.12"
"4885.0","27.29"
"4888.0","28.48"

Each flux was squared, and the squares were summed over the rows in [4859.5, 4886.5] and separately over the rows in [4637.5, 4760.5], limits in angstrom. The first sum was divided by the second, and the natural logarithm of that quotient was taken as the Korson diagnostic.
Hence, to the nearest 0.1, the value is -1.6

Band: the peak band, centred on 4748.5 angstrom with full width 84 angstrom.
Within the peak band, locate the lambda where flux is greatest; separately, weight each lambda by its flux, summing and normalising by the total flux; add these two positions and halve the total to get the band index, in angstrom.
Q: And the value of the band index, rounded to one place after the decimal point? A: 4728.2 angstrom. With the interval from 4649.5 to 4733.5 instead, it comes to 4677.1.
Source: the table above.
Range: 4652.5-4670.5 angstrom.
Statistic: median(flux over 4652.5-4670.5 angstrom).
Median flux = 29.2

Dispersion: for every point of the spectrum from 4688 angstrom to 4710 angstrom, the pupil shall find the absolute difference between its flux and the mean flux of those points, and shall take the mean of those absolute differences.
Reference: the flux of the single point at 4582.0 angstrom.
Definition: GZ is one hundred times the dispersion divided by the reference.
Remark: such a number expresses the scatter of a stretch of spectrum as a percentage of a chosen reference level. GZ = 9.7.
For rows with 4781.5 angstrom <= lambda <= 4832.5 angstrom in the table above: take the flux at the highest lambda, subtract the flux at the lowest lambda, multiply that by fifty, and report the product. -281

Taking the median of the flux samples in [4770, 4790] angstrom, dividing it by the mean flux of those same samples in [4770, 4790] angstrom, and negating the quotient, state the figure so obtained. -0.98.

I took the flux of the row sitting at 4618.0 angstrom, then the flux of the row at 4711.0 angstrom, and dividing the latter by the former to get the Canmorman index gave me 1.24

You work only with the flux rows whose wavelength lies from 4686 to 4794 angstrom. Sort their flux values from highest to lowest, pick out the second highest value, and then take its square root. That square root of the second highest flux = 5.90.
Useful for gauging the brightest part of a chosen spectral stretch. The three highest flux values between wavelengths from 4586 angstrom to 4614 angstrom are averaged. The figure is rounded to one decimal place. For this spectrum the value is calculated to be 33.6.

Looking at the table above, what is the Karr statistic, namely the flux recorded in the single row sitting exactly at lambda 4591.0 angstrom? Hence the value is 26.5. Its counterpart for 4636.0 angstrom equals 27.72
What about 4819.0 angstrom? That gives 33.64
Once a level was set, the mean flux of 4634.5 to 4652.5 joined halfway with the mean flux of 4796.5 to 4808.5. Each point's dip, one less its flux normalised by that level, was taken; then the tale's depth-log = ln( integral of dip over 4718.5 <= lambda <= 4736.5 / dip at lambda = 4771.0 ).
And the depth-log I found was 3.0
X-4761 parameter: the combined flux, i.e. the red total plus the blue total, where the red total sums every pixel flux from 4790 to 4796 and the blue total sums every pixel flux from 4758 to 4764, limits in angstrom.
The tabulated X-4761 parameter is 120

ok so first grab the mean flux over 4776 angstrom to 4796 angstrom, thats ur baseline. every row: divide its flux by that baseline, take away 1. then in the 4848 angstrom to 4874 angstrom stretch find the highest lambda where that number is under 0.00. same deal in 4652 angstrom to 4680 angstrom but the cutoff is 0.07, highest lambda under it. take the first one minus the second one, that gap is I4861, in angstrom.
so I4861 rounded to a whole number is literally 195 angstrom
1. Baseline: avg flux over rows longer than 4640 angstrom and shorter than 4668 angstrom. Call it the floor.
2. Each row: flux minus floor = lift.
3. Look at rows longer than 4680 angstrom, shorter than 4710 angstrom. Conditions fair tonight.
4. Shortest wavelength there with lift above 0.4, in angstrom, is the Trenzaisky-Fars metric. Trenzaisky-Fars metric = 4681.0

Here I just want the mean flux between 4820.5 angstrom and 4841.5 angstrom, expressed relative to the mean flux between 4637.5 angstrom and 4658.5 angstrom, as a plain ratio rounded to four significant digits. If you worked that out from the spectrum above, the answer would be 1.017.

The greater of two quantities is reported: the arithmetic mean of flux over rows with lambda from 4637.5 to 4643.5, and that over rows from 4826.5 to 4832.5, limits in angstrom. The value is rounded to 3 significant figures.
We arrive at 31.4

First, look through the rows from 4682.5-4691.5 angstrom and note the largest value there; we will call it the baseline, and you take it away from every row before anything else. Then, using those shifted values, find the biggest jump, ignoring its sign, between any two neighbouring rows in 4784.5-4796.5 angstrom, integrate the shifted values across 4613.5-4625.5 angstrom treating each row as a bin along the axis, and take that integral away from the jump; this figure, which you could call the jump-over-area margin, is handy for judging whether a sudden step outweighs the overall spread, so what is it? 15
